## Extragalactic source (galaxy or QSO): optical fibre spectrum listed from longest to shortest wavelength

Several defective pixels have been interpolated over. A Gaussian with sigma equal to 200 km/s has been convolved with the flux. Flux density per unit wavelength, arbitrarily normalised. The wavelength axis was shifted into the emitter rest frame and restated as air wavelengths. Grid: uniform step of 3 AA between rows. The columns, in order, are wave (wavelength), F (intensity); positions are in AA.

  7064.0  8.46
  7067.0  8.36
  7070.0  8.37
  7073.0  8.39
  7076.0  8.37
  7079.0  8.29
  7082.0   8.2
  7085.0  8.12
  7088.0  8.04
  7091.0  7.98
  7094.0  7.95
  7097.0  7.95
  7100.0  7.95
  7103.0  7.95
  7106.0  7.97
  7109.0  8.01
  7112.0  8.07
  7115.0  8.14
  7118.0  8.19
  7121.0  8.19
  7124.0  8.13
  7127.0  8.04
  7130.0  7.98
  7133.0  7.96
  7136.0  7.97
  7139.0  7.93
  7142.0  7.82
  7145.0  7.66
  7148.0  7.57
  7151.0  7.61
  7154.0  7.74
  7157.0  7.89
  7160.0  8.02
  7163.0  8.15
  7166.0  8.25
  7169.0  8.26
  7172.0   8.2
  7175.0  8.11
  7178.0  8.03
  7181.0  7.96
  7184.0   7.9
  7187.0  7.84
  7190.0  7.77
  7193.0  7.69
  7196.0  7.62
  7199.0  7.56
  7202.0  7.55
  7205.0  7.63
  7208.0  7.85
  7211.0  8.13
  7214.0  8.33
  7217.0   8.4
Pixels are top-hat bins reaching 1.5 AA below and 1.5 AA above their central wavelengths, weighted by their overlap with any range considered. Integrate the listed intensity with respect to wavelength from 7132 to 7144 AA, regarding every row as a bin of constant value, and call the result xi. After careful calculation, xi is 95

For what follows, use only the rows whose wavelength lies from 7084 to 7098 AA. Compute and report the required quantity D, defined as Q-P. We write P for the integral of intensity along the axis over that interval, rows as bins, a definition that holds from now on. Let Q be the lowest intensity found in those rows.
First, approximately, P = 112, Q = 7.95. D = -104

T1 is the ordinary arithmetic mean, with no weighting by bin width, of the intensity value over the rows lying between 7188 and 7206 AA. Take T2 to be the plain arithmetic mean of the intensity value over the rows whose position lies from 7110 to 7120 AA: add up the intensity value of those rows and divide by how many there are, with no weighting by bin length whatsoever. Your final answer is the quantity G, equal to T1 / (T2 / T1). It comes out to 7.17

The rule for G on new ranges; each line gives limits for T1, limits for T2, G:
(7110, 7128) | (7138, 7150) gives 8.53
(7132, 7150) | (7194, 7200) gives 8.05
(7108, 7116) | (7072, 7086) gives 7.88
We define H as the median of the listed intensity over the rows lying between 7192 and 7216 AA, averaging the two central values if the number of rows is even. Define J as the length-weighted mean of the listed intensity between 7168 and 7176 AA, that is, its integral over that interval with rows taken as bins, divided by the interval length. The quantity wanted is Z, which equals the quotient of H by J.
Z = 0.94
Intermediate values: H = 7.660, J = 8.19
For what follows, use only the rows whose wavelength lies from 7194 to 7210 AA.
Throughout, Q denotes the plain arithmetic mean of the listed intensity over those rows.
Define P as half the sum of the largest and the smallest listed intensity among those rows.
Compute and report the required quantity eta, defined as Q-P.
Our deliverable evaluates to -0.058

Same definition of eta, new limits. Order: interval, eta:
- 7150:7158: -0.003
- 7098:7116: -0.030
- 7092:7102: 0.000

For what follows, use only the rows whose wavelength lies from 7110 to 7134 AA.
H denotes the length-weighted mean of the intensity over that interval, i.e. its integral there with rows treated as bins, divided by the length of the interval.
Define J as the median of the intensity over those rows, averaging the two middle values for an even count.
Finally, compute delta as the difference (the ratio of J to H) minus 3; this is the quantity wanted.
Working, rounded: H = 8.09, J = 8.10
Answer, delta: -2.00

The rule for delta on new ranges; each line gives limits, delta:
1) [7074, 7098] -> -2.01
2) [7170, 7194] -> -2.00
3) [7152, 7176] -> -1.99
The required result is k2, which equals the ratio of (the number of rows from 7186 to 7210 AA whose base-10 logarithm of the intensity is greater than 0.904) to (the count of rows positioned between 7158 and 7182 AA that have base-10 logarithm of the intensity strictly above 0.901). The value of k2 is 0.0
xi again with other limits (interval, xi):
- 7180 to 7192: 94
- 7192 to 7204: 91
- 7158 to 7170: 98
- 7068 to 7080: 100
